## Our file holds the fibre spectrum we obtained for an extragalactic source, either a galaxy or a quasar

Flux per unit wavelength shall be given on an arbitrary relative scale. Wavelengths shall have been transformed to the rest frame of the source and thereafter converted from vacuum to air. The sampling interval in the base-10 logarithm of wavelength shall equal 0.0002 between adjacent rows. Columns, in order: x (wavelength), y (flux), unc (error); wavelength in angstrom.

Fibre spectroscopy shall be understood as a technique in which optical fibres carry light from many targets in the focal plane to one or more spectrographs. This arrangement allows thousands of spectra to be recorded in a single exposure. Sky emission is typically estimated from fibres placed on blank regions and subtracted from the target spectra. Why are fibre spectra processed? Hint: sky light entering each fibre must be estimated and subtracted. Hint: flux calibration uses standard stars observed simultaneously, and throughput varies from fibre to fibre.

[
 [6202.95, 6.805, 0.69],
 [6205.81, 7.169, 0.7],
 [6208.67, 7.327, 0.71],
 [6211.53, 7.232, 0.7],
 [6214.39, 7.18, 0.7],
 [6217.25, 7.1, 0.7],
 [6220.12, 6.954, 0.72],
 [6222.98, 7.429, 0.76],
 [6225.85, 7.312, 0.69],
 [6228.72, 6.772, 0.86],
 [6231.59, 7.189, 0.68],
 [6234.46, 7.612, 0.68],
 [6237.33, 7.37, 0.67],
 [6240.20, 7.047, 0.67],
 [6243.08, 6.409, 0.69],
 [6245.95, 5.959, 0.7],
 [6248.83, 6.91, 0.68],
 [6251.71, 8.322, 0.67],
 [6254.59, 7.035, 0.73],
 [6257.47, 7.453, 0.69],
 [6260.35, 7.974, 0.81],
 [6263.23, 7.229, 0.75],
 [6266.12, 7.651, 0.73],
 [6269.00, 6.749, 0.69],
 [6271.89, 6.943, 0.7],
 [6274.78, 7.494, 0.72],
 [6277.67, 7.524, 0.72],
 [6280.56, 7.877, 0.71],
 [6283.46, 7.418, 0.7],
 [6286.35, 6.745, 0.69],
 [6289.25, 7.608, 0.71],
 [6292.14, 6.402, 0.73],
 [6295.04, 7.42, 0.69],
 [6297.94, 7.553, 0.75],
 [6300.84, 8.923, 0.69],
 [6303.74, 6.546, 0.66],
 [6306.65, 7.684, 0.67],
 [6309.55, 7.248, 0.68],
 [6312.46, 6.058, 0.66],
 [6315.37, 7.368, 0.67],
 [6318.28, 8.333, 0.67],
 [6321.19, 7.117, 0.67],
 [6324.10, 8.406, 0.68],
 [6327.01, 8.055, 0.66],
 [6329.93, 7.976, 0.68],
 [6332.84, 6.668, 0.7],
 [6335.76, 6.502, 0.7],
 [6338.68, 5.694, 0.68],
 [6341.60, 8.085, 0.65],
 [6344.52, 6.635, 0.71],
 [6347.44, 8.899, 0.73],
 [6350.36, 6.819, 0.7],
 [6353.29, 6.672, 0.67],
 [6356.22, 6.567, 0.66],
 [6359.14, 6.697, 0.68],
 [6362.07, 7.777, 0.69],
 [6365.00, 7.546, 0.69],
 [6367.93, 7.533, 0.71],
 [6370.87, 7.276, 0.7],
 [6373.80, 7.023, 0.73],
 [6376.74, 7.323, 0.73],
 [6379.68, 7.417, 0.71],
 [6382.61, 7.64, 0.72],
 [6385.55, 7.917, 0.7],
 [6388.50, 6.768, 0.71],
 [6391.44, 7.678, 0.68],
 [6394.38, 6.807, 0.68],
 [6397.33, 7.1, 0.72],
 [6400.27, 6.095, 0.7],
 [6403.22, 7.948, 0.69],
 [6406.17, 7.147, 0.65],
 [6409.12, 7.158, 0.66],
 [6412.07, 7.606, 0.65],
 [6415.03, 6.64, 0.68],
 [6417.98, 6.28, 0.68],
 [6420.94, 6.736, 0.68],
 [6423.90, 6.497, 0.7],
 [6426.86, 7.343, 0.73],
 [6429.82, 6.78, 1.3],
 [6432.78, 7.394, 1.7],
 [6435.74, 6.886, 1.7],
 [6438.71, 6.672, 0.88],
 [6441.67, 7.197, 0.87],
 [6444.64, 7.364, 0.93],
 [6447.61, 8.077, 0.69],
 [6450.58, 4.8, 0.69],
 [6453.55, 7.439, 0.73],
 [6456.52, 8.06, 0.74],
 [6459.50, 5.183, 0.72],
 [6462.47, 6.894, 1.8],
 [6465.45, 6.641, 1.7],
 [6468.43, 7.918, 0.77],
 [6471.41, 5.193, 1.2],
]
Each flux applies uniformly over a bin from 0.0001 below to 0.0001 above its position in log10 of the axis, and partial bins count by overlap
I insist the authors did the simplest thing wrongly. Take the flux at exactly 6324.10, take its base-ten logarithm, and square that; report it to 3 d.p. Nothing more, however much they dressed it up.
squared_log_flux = 0.855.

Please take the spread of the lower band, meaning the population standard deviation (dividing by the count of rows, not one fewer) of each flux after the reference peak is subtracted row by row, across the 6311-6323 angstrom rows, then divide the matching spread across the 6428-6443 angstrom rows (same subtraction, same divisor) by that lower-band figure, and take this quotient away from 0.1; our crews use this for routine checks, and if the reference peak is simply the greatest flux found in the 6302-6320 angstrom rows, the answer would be -0.23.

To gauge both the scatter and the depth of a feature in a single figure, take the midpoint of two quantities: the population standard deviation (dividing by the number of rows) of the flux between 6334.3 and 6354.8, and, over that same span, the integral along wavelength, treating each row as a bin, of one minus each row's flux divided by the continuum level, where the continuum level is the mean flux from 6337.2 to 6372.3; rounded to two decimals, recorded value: 0.70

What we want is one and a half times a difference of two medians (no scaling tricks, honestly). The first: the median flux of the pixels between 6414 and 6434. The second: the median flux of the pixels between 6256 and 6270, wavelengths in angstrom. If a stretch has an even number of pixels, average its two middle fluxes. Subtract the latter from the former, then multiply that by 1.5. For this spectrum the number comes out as -1.1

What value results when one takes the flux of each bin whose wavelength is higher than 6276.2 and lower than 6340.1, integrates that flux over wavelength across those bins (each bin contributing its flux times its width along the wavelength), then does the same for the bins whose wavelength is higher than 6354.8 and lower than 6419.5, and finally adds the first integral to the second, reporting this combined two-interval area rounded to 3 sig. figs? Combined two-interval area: 933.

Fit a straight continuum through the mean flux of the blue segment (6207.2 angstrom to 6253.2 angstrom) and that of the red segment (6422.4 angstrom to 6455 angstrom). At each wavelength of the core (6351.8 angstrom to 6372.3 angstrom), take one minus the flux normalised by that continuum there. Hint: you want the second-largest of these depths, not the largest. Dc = 0.050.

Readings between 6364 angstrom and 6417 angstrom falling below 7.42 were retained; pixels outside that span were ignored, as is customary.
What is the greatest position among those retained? 6415.03 angstrom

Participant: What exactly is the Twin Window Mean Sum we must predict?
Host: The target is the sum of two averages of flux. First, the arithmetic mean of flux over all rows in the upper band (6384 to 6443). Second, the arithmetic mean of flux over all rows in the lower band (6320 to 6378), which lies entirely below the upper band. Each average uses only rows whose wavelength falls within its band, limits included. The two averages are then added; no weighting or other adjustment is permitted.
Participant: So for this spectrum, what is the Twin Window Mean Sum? 14.3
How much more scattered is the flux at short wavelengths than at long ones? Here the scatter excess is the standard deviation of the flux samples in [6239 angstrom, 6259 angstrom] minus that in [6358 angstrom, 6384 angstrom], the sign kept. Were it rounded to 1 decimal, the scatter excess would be 0.4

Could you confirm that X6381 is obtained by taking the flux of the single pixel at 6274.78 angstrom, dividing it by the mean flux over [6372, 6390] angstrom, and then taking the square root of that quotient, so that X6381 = 1.01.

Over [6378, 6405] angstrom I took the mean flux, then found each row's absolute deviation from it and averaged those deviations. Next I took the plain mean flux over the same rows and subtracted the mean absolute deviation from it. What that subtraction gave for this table 6.76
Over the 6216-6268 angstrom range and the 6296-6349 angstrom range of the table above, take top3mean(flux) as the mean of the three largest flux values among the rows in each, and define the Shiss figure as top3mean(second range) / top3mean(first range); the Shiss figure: 1.10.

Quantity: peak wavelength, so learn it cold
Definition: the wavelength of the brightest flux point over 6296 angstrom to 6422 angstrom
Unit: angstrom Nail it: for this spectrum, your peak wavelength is 6300.84 angstrom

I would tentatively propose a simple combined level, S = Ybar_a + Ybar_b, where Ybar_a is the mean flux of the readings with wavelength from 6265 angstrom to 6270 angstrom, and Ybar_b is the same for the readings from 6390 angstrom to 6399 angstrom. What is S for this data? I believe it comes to 14.4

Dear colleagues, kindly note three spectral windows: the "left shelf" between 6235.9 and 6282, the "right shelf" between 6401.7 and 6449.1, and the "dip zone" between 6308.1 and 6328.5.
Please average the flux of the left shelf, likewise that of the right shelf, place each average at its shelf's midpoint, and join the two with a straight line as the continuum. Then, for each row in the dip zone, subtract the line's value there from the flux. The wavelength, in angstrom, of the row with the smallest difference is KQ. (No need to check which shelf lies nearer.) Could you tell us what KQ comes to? 6312.46 angstrom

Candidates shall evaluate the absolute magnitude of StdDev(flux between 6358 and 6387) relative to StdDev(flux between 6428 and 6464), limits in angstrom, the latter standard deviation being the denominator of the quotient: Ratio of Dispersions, 0.4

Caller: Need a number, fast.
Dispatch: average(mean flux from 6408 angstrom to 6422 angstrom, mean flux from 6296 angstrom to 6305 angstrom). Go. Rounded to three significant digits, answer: 7.28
